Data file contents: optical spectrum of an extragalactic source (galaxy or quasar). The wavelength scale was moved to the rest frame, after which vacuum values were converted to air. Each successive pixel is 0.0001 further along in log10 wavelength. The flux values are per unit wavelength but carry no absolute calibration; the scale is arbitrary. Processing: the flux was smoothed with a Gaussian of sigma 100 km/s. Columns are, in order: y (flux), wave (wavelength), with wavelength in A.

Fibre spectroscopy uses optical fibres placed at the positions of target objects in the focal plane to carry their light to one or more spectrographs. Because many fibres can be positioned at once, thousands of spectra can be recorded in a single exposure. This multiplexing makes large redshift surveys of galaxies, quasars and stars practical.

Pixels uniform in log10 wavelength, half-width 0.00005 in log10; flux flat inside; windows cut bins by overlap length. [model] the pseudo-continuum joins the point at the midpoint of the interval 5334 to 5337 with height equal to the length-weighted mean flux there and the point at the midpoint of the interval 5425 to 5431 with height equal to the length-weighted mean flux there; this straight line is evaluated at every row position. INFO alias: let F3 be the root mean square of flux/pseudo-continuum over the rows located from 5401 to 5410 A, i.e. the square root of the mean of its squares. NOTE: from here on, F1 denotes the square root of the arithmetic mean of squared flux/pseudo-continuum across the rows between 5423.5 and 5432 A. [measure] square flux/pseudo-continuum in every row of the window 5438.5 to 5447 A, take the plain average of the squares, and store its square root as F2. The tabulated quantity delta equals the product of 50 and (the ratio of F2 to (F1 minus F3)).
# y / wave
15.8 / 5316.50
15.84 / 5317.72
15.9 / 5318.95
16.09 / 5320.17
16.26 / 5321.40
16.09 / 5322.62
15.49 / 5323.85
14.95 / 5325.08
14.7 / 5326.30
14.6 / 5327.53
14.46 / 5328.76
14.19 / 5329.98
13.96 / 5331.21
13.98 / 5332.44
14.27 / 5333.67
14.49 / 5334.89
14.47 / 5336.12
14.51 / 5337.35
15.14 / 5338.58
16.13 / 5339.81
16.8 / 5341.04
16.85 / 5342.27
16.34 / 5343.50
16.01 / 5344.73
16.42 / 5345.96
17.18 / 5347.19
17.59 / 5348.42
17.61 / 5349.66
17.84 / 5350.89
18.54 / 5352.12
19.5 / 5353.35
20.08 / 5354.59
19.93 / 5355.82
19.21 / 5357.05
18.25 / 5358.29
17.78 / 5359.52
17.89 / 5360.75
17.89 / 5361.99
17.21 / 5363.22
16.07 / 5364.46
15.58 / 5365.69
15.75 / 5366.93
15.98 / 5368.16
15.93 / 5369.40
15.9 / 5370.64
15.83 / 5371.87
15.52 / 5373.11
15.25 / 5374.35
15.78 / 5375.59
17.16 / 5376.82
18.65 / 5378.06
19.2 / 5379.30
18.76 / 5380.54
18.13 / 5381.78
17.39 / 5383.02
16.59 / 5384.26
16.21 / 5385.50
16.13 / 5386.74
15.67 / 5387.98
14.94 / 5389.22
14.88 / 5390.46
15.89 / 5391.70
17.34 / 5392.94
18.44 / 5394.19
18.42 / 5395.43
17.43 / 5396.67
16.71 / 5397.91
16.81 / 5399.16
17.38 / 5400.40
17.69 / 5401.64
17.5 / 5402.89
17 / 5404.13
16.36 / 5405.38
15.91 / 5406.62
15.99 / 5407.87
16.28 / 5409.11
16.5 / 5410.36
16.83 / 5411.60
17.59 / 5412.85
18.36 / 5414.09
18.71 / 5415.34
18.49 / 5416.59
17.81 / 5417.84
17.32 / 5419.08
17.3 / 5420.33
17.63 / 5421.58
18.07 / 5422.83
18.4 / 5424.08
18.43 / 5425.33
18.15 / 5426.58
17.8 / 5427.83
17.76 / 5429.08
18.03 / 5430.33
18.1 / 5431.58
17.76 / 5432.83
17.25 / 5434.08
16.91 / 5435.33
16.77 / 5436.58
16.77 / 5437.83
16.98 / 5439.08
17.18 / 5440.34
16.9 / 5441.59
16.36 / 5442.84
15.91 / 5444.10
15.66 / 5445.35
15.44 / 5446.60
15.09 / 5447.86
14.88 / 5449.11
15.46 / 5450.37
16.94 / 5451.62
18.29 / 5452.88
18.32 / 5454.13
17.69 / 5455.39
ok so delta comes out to 1390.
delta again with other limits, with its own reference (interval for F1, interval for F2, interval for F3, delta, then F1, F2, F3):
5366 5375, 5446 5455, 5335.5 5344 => -533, 0.995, 0.87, 1.08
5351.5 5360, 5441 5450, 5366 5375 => 166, 1.249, 0.84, 0.99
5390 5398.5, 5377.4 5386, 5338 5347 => -669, 1.019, 1.10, 1.10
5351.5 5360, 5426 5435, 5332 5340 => 210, 1.249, 0.99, 1.01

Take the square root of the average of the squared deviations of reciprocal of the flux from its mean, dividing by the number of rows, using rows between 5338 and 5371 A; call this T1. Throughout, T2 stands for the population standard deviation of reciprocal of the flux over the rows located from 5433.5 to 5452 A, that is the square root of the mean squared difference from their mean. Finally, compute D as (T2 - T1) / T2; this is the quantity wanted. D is -0.5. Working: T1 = 0.0044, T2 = 0.0030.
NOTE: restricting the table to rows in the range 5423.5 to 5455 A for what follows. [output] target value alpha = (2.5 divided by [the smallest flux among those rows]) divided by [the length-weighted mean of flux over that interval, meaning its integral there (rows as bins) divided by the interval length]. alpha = 0.0099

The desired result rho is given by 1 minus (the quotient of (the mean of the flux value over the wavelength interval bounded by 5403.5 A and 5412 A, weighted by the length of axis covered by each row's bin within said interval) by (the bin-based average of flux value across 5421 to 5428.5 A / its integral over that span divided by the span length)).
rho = 0.09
